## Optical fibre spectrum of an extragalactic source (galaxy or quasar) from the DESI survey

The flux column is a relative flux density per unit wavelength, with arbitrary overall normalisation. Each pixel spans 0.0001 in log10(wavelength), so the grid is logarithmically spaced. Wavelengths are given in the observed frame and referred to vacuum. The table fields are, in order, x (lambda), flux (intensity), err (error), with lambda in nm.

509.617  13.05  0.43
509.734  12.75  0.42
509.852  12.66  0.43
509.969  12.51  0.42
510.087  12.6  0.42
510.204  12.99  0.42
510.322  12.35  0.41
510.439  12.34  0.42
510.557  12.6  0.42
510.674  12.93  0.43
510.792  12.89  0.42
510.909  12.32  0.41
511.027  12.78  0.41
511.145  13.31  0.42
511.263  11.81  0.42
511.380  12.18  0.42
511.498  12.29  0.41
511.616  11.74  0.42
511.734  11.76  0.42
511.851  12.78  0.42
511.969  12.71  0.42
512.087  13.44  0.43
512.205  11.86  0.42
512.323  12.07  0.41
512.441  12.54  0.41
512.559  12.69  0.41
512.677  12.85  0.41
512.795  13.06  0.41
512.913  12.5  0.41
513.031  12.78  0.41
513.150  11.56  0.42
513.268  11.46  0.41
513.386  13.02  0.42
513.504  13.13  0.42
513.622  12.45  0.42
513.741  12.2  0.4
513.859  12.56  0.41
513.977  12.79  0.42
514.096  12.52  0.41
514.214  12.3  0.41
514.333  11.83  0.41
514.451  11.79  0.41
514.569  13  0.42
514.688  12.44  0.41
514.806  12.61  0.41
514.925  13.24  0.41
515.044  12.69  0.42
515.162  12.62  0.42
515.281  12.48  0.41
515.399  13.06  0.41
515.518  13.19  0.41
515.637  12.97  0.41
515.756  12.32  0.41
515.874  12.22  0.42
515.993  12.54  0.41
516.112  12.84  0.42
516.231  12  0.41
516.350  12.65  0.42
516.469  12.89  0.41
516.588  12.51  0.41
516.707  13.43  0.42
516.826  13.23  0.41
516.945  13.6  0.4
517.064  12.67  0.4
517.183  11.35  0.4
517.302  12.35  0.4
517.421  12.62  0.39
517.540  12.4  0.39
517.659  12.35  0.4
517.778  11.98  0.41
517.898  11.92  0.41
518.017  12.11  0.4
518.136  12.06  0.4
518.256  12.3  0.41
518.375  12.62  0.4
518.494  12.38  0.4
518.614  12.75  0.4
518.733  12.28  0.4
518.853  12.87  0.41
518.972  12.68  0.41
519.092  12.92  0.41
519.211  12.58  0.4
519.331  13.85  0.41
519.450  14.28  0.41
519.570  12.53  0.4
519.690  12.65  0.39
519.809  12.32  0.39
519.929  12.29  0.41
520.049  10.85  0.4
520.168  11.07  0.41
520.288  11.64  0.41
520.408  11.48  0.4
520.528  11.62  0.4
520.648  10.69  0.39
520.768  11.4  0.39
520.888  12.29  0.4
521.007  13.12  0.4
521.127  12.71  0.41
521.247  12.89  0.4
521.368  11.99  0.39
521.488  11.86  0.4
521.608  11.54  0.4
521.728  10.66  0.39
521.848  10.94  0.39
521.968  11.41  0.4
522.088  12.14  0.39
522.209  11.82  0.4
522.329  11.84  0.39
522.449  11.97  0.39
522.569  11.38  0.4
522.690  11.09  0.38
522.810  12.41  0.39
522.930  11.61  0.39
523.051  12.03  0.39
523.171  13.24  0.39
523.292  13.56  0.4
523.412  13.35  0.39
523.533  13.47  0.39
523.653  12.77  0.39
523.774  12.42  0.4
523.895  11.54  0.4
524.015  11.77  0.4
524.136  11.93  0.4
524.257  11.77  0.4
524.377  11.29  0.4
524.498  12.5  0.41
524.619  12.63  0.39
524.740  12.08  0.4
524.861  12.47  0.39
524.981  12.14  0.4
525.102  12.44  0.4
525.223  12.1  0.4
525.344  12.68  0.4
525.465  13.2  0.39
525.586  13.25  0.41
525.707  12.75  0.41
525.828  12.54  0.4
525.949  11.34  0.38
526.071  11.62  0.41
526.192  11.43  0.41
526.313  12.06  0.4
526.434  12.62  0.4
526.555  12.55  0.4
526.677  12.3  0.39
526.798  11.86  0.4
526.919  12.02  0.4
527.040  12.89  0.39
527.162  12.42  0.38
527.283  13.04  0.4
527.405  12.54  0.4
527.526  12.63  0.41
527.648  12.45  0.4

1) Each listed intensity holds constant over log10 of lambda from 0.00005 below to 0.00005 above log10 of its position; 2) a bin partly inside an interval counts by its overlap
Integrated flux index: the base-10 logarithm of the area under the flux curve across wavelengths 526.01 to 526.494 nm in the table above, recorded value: 0.762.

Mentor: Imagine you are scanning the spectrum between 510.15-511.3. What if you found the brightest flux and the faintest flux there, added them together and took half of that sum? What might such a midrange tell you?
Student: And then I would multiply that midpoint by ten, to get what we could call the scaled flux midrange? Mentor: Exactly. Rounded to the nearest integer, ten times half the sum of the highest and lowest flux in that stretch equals 126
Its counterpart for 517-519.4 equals 126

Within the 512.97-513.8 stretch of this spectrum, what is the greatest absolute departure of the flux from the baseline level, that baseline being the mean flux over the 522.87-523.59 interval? 1.4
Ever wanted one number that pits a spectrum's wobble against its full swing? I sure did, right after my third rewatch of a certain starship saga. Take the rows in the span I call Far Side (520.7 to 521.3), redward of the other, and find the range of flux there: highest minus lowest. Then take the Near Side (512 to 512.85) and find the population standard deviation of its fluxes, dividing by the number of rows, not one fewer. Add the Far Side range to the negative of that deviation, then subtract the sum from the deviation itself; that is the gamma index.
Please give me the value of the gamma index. -0.7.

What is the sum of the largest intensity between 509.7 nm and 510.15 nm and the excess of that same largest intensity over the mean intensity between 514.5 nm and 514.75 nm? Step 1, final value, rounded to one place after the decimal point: 12.8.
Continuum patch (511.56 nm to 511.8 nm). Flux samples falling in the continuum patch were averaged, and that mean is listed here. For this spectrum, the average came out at 11.8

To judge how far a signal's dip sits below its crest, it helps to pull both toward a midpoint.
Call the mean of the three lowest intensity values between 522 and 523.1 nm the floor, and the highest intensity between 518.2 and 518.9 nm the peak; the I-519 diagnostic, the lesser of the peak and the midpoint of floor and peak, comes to 12.1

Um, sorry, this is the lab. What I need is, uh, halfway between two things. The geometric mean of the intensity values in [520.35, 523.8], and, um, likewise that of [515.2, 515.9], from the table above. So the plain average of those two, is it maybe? 12.4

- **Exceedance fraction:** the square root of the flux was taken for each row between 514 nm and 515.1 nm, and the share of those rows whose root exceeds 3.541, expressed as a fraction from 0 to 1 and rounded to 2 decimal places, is 0.44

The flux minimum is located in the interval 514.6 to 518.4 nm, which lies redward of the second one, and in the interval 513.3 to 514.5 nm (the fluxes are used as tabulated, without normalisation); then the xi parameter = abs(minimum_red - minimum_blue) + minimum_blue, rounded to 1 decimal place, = 12.2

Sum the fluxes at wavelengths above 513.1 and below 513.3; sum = 23.0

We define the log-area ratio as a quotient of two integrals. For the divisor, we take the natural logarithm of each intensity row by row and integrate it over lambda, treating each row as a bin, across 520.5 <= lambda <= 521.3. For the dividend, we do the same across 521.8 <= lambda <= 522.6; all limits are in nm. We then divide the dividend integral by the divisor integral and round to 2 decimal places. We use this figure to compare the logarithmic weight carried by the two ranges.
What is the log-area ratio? 0.99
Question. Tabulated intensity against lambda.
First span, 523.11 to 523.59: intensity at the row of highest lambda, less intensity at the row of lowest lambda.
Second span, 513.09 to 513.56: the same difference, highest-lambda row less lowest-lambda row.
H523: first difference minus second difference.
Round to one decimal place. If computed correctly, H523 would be -1.3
